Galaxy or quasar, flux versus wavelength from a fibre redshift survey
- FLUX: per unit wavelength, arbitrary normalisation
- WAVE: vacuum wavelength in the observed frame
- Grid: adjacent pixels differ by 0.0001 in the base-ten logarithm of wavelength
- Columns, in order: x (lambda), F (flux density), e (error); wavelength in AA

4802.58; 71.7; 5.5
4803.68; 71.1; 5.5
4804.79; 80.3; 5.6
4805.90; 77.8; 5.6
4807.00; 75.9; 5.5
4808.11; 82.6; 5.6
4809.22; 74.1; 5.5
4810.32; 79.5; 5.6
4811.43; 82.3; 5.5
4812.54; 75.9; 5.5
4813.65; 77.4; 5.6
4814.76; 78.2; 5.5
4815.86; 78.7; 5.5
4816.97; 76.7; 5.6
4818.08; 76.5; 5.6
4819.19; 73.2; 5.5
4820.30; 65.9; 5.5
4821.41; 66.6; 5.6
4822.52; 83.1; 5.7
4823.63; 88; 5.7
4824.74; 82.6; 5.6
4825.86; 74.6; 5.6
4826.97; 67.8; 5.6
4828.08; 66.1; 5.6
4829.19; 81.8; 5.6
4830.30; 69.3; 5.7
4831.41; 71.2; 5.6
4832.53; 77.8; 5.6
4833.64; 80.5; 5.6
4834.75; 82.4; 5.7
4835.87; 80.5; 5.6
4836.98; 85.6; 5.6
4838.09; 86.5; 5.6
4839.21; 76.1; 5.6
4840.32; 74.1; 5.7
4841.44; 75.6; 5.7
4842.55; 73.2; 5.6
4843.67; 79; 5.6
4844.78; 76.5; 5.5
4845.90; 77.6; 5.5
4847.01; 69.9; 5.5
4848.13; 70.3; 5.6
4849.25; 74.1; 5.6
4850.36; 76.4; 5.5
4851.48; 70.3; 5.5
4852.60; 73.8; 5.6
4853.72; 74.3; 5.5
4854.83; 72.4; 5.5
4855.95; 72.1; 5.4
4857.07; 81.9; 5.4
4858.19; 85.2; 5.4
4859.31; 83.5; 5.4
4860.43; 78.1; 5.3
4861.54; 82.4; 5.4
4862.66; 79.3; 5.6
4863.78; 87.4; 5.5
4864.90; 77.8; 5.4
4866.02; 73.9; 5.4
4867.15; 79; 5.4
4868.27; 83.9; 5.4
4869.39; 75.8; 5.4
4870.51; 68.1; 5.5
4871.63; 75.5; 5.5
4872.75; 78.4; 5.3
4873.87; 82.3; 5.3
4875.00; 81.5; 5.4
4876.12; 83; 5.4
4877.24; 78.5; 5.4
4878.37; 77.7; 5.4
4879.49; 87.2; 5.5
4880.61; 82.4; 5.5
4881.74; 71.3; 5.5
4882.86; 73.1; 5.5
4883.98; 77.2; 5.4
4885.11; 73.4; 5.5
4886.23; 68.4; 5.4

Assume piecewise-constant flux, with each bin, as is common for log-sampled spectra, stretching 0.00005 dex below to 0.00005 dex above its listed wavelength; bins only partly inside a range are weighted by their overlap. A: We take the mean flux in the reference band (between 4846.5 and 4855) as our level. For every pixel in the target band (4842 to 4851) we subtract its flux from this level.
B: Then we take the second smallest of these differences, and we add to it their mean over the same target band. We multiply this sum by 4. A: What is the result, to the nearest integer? -27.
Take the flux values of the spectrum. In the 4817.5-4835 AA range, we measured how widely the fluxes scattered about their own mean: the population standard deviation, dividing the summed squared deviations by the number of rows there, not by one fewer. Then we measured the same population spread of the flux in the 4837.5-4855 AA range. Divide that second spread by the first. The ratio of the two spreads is 0.57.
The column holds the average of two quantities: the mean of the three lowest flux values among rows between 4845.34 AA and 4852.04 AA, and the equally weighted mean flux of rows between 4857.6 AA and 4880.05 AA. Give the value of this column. 75.0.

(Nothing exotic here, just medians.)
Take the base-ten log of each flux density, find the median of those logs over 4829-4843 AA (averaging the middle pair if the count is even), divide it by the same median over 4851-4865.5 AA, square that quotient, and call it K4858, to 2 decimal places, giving 1.00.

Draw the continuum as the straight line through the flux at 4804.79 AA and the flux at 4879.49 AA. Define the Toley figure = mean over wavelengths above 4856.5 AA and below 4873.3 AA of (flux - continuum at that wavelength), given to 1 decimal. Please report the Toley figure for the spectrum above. -6.5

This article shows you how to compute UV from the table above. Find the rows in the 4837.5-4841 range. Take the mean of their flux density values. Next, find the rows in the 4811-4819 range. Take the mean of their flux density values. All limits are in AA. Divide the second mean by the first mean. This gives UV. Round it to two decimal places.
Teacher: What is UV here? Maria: 0.99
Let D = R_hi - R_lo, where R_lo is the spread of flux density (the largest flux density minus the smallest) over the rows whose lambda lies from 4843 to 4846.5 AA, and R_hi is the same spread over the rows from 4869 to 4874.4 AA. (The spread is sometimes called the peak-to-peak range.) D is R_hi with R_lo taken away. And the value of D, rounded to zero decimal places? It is 12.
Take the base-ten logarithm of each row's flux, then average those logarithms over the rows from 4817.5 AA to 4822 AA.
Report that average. 1.85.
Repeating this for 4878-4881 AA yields 1.92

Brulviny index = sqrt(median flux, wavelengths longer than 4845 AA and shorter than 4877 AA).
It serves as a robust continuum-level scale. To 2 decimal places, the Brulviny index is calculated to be 8.81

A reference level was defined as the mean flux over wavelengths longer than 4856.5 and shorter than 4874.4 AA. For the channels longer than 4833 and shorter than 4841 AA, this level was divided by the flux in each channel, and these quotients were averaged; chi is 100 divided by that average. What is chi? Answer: 101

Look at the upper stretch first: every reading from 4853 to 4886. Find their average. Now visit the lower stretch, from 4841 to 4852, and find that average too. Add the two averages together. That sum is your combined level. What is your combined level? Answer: 153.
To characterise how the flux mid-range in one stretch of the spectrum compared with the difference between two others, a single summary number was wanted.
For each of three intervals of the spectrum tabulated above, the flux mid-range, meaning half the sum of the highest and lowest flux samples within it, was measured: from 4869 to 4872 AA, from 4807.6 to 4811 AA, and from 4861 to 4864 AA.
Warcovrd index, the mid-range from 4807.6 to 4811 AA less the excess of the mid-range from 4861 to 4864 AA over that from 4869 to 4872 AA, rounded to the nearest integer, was 67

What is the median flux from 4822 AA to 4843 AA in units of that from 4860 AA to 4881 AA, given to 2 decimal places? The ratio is 0.98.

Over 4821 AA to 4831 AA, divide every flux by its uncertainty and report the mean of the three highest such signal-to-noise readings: 14.9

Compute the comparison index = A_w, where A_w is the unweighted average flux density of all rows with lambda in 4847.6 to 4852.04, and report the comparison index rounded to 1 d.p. 72.8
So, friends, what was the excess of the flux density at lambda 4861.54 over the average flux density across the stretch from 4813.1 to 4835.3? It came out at 6.5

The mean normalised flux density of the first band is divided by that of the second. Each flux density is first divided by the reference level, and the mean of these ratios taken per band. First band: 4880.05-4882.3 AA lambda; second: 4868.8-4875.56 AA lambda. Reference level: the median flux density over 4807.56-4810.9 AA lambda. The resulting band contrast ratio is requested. 1.00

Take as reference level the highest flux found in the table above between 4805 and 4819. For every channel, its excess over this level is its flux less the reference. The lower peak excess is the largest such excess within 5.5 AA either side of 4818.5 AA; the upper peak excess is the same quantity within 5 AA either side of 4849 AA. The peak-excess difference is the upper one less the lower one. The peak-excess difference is -10.4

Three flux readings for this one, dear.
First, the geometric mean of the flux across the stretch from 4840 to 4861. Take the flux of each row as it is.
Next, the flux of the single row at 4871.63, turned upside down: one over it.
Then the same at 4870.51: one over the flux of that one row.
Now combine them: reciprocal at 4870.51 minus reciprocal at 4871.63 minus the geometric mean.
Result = -75.6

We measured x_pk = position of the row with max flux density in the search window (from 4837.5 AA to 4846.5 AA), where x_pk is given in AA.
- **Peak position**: 4838.09 AA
